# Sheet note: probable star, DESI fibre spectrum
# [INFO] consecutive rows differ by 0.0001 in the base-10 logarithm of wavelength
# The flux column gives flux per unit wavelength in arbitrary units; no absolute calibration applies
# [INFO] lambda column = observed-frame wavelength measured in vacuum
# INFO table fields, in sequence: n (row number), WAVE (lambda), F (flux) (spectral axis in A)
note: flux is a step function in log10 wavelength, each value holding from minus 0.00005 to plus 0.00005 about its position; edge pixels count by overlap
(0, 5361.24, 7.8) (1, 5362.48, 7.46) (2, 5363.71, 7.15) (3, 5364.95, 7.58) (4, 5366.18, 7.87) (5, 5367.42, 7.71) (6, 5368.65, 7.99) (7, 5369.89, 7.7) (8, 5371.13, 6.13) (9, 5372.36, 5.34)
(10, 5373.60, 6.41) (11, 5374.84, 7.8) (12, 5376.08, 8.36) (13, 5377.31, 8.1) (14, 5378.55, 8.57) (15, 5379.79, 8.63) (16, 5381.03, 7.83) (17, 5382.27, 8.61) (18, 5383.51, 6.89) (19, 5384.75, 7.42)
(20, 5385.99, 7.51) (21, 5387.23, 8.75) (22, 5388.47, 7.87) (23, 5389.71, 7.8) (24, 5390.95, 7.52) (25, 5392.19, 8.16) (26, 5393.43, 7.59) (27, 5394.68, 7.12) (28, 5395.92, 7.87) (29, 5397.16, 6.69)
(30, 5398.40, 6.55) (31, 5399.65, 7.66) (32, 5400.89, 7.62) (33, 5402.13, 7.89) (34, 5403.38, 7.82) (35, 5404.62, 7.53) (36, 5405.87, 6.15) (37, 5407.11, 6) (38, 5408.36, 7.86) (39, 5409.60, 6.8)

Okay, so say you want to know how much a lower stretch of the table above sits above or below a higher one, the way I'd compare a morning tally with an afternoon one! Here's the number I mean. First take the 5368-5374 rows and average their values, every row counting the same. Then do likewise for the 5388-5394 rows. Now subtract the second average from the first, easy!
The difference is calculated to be -1.1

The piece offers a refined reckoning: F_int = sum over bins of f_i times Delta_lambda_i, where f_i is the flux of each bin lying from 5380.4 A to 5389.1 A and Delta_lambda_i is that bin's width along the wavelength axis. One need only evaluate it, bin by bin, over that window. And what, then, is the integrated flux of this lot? 68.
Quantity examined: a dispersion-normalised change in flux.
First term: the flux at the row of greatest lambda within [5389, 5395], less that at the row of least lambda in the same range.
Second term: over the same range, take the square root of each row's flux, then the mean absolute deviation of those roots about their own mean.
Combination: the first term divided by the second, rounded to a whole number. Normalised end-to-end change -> -14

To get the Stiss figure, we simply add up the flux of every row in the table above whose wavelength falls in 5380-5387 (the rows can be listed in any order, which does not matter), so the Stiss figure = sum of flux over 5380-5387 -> 38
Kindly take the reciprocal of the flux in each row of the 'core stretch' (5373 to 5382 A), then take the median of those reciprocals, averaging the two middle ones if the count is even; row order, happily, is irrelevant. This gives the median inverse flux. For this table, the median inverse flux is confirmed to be 0.123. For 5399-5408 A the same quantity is 0.131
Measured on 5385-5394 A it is 0.128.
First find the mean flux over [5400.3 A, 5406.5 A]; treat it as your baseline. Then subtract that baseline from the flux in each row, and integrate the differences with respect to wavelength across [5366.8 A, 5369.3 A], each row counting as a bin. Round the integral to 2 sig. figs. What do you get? 1.1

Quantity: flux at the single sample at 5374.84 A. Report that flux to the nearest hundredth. 7.80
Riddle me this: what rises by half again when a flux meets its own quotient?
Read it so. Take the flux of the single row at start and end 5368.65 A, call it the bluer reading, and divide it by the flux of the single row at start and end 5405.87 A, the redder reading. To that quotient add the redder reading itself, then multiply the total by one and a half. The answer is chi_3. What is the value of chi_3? 11.2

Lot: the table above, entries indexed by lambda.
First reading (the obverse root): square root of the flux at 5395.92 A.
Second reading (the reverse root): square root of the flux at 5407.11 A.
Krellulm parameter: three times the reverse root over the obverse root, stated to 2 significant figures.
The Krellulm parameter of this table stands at 2.6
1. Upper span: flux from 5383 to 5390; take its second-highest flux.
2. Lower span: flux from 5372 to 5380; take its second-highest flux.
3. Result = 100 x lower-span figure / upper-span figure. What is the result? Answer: 109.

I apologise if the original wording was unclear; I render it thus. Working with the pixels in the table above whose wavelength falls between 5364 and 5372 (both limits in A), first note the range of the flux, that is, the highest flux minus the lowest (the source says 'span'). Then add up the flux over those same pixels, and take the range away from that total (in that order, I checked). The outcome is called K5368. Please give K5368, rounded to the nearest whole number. 43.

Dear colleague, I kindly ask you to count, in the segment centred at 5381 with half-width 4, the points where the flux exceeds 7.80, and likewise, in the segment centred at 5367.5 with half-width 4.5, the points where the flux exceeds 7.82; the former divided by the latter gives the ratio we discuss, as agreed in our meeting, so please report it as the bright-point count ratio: 2.5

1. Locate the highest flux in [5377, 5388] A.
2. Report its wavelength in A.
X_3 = 5387.23 A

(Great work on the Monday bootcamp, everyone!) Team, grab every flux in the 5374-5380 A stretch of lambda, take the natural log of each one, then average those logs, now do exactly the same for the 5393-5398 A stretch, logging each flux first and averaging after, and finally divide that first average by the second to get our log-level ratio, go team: 1.06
